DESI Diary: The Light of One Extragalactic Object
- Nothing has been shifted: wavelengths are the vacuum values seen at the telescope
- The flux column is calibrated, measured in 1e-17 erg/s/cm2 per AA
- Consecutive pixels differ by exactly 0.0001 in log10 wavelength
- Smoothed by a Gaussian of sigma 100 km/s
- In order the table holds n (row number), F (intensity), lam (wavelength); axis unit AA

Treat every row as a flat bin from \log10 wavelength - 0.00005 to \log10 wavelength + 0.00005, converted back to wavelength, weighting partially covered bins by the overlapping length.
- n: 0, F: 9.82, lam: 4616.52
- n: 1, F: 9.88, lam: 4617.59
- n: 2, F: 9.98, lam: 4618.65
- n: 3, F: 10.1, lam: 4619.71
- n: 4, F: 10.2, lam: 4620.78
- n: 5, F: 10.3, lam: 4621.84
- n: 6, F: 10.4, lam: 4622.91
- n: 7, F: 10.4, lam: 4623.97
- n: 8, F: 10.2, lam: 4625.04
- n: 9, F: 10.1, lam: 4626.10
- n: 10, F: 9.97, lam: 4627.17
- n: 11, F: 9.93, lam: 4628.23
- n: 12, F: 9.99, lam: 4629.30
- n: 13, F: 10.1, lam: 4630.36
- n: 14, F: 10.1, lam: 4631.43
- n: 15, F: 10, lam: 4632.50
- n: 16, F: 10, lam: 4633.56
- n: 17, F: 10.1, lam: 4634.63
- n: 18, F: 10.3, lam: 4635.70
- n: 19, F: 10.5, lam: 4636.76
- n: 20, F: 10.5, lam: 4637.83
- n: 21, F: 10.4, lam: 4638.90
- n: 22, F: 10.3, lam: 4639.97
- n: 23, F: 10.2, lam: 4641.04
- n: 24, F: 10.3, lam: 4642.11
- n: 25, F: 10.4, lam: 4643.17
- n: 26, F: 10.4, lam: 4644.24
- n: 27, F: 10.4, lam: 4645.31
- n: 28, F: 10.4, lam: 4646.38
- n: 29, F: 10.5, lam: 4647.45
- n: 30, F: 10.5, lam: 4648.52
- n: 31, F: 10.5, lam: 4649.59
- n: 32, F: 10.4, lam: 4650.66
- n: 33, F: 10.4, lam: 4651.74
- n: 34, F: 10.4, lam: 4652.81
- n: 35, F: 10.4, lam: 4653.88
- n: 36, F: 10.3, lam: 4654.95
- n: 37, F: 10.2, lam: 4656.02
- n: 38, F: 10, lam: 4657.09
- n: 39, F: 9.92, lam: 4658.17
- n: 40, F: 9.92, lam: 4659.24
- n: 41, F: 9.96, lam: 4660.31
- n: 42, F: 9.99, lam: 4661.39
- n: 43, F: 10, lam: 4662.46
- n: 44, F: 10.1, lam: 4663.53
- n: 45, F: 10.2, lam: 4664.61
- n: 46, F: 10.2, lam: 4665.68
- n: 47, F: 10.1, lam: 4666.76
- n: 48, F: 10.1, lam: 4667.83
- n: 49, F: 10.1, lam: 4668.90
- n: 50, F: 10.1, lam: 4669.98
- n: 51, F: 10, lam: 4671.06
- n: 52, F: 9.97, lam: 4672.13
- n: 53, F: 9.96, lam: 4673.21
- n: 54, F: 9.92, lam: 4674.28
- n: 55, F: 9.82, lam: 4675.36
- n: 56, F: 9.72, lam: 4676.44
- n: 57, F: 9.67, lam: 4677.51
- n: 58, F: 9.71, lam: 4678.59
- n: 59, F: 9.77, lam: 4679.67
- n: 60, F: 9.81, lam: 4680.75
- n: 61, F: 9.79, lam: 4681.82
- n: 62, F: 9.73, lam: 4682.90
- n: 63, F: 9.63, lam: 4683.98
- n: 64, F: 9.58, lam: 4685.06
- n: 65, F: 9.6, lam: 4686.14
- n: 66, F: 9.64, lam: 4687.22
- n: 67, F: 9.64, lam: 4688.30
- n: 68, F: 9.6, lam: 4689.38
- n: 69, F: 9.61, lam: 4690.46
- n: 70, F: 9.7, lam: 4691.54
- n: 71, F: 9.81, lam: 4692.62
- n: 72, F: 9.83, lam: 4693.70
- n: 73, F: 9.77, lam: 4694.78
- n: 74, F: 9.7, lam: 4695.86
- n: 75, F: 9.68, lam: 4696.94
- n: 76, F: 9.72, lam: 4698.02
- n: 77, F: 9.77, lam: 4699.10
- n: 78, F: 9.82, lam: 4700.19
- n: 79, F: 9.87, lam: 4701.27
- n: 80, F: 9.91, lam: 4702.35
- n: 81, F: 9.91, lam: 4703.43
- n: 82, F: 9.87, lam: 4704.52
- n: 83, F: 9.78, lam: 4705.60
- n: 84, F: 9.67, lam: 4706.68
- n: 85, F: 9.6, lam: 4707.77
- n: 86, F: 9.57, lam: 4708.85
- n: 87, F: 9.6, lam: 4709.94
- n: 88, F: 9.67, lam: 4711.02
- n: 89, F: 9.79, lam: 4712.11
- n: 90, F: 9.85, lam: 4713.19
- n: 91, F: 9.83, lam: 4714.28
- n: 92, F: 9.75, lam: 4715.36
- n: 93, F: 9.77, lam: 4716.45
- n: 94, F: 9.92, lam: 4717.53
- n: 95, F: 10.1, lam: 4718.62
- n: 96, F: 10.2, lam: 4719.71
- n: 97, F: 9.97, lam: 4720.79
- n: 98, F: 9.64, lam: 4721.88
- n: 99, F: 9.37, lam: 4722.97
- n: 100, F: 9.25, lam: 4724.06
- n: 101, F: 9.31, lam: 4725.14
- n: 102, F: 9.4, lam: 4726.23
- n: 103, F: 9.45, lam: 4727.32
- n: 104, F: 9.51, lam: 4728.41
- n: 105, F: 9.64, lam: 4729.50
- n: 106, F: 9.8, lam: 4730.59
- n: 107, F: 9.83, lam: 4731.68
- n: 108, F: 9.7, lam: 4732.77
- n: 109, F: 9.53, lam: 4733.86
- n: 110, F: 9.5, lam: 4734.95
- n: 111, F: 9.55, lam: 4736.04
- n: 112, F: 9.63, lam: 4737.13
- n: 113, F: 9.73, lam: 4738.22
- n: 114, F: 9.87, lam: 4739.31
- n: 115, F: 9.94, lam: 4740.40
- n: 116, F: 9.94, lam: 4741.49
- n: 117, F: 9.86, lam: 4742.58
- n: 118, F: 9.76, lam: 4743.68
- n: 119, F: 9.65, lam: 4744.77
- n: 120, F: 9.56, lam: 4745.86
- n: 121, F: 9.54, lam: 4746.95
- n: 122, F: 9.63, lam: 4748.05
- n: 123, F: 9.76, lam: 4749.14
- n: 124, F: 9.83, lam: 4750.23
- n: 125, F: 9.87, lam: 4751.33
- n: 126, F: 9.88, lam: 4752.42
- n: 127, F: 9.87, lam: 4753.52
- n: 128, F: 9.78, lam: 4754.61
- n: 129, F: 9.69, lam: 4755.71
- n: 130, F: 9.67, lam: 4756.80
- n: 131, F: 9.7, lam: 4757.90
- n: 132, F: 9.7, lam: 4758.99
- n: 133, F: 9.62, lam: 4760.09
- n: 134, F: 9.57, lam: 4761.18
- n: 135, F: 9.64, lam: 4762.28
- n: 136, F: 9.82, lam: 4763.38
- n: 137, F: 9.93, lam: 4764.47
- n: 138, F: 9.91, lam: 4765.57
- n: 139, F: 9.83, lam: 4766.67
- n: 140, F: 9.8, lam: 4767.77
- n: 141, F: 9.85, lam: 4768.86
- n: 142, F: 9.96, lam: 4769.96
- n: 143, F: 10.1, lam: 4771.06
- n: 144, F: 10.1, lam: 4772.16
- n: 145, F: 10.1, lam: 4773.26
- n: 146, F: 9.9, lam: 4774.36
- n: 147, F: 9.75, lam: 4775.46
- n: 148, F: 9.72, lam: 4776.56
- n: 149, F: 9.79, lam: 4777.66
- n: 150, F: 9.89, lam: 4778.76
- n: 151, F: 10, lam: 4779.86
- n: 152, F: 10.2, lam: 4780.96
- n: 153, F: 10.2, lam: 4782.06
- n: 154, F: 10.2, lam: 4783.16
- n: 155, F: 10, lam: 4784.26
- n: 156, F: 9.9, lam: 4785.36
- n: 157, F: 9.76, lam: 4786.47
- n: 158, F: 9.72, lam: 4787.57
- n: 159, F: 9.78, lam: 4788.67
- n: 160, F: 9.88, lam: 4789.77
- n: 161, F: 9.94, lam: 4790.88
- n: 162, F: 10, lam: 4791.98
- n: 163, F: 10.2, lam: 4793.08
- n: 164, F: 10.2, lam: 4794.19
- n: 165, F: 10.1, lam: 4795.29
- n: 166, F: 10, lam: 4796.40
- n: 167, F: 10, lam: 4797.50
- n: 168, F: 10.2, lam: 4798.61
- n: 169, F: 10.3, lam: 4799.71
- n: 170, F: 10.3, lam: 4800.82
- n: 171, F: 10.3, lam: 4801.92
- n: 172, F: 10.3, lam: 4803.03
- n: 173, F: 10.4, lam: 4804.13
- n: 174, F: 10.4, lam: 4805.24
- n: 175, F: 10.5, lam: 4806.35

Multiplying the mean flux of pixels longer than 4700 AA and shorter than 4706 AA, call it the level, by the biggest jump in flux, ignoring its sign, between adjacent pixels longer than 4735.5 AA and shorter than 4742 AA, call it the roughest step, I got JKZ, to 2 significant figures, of 1.4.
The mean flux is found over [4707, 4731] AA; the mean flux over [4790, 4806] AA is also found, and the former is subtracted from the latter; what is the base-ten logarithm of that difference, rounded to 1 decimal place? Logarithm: -0.3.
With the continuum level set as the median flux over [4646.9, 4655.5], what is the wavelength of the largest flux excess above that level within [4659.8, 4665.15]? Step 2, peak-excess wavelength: 4664.61 AA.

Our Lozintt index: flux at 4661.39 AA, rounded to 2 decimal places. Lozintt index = 9.99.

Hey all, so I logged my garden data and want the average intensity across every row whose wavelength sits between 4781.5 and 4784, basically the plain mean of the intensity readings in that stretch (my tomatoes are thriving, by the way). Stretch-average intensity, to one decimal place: 10.2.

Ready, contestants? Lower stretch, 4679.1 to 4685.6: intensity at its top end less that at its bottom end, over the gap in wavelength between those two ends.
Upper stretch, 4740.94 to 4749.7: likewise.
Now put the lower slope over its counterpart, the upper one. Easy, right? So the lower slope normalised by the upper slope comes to 1.5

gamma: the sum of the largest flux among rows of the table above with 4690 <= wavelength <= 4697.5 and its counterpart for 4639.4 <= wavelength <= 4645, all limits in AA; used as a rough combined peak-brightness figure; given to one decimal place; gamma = 20.2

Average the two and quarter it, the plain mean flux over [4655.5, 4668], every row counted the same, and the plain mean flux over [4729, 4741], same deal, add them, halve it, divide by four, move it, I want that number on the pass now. 2.470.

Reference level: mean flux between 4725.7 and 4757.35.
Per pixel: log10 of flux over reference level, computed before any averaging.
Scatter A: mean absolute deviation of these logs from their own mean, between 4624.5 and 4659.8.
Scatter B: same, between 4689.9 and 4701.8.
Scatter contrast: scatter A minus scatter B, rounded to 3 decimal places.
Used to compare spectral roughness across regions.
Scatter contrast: 0.005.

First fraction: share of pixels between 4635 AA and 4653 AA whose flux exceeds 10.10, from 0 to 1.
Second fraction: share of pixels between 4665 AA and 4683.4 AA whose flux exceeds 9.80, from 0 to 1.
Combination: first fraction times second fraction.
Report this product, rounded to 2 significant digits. 0.65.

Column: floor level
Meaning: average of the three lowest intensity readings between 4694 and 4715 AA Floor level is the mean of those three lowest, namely 9.6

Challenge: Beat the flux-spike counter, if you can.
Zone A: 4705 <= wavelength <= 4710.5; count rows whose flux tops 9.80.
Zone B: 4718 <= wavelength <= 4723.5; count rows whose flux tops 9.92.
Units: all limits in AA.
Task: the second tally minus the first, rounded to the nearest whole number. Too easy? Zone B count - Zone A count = 3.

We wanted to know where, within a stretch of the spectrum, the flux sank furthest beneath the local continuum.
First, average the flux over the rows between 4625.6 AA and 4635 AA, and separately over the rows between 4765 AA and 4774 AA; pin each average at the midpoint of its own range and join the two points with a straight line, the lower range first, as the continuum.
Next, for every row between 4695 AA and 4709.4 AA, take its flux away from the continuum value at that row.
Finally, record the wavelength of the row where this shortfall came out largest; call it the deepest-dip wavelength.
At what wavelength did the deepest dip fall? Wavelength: 4708.85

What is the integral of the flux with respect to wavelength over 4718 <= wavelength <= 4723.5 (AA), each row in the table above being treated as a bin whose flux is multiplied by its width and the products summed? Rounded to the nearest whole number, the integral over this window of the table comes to 54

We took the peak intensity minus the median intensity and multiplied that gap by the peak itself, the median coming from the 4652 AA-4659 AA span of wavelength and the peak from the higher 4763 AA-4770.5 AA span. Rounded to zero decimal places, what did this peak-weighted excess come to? -3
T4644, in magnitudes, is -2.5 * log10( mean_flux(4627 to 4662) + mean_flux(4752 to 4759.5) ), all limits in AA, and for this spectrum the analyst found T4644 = -3.25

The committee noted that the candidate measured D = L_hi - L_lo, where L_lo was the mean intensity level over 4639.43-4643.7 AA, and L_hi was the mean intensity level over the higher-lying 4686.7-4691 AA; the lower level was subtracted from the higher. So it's -0.7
